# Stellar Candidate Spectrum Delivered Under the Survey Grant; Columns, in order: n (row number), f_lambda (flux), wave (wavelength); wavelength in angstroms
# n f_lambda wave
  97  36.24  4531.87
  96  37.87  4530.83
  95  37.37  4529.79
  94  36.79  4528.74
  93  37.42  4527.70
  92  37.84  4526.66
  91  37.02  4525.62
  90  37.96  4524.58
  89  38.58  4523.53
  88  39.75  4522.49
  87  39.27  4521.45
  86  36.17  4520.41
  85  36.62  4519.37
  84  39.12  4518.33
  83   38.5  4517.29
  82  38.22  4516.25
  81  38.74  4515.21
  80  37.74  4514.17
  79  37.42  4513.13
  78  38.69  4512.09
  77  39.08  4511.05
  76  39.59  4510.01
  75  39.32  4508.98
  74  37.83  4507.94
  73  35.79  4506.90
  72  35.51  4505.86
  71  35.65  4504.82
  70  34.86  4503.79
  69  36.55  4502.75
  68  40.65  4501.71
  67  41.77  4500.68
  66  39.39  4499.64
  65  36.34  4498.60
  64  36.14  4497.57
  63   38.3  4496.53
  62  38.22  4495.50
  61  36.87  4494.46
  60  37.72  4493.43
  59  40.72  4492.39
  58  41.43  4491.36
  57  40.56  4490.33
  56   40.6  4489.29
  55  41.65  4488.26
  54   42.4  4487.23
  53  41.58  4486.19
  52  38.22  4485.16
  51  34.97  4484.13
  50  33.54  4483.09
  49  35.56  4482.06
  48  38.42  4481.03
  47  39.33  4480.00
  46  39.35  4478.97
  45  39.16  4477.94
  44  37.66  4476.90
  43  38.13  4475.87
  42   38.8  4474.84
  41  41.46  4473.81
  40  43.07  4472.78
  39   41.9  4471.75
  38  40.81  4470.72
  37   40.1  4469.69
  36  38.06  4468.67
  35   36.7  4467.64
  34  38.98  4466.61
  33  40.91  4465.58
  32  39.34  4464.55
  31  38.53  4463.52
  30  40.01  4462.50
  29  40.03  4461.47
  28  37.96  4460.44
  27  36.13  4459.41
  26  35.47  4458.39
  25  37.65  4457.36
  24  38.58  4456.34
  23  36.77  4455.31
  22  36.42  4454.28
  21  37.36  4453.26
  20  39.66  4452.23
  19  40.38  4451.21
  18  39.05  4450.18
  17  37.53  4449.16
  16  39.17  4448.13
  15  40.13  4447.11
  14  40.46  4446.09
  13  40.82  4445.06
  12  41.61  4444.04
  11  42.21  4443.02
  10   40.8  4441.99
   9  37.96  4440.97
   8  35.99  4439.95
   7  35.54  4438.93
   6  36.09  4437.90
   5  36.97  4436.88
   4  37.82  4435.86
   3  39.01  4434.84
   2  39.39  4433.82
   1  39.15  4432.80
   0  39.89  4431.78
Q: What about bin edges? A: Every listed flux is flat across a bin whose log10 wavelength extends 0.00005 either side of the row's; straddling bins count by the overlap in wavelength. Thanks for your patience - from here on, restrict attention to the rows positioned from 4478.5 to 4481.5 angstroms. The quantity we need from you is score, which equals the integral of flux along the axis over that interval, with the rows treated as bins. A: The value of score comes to 117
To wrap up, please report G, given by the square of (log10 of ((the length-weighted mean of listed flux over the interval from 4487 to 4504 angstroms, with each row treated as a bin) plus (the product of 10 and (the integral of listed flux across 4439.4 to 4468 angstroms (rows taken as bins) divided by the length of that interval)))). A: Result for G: 6.92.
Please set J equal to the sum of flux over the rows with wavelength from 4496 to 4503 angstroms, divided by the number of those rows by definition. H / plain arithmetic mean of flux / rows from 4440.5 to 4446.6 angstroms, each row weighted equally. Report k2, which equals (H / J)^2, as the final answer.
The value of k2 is 1.12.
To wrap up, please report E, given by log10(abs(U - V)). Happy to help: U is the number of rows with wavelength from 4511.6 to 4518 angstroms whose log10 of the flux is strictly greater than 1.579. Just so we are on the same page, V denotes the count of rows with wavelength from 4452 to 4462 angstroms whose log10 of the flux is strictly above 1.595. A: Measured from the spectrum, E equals 0.30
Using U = 4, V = 2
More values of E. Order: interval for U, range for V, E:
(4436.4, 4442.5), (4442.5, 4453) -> 0.70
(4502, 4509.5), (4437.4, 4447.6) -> 0.70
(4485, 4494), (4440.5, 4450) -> 0.30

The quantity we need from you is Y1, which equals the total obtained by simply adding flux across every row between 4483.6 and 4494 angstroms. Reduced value 400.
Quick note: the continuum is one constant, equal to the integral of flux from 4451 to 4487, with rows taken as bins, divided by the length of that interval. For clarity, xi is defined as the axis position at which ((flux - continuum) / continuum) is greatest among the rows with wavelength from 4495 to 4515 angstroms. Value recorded 4500.68 angstroms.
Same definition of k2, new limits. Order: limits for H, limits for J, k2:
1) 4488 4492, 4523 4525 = 1.15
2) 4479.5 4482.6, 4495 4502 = 0.95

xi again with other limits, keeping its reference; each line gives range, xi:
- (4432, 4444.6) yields 4443.02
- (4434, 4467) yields 4443.02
